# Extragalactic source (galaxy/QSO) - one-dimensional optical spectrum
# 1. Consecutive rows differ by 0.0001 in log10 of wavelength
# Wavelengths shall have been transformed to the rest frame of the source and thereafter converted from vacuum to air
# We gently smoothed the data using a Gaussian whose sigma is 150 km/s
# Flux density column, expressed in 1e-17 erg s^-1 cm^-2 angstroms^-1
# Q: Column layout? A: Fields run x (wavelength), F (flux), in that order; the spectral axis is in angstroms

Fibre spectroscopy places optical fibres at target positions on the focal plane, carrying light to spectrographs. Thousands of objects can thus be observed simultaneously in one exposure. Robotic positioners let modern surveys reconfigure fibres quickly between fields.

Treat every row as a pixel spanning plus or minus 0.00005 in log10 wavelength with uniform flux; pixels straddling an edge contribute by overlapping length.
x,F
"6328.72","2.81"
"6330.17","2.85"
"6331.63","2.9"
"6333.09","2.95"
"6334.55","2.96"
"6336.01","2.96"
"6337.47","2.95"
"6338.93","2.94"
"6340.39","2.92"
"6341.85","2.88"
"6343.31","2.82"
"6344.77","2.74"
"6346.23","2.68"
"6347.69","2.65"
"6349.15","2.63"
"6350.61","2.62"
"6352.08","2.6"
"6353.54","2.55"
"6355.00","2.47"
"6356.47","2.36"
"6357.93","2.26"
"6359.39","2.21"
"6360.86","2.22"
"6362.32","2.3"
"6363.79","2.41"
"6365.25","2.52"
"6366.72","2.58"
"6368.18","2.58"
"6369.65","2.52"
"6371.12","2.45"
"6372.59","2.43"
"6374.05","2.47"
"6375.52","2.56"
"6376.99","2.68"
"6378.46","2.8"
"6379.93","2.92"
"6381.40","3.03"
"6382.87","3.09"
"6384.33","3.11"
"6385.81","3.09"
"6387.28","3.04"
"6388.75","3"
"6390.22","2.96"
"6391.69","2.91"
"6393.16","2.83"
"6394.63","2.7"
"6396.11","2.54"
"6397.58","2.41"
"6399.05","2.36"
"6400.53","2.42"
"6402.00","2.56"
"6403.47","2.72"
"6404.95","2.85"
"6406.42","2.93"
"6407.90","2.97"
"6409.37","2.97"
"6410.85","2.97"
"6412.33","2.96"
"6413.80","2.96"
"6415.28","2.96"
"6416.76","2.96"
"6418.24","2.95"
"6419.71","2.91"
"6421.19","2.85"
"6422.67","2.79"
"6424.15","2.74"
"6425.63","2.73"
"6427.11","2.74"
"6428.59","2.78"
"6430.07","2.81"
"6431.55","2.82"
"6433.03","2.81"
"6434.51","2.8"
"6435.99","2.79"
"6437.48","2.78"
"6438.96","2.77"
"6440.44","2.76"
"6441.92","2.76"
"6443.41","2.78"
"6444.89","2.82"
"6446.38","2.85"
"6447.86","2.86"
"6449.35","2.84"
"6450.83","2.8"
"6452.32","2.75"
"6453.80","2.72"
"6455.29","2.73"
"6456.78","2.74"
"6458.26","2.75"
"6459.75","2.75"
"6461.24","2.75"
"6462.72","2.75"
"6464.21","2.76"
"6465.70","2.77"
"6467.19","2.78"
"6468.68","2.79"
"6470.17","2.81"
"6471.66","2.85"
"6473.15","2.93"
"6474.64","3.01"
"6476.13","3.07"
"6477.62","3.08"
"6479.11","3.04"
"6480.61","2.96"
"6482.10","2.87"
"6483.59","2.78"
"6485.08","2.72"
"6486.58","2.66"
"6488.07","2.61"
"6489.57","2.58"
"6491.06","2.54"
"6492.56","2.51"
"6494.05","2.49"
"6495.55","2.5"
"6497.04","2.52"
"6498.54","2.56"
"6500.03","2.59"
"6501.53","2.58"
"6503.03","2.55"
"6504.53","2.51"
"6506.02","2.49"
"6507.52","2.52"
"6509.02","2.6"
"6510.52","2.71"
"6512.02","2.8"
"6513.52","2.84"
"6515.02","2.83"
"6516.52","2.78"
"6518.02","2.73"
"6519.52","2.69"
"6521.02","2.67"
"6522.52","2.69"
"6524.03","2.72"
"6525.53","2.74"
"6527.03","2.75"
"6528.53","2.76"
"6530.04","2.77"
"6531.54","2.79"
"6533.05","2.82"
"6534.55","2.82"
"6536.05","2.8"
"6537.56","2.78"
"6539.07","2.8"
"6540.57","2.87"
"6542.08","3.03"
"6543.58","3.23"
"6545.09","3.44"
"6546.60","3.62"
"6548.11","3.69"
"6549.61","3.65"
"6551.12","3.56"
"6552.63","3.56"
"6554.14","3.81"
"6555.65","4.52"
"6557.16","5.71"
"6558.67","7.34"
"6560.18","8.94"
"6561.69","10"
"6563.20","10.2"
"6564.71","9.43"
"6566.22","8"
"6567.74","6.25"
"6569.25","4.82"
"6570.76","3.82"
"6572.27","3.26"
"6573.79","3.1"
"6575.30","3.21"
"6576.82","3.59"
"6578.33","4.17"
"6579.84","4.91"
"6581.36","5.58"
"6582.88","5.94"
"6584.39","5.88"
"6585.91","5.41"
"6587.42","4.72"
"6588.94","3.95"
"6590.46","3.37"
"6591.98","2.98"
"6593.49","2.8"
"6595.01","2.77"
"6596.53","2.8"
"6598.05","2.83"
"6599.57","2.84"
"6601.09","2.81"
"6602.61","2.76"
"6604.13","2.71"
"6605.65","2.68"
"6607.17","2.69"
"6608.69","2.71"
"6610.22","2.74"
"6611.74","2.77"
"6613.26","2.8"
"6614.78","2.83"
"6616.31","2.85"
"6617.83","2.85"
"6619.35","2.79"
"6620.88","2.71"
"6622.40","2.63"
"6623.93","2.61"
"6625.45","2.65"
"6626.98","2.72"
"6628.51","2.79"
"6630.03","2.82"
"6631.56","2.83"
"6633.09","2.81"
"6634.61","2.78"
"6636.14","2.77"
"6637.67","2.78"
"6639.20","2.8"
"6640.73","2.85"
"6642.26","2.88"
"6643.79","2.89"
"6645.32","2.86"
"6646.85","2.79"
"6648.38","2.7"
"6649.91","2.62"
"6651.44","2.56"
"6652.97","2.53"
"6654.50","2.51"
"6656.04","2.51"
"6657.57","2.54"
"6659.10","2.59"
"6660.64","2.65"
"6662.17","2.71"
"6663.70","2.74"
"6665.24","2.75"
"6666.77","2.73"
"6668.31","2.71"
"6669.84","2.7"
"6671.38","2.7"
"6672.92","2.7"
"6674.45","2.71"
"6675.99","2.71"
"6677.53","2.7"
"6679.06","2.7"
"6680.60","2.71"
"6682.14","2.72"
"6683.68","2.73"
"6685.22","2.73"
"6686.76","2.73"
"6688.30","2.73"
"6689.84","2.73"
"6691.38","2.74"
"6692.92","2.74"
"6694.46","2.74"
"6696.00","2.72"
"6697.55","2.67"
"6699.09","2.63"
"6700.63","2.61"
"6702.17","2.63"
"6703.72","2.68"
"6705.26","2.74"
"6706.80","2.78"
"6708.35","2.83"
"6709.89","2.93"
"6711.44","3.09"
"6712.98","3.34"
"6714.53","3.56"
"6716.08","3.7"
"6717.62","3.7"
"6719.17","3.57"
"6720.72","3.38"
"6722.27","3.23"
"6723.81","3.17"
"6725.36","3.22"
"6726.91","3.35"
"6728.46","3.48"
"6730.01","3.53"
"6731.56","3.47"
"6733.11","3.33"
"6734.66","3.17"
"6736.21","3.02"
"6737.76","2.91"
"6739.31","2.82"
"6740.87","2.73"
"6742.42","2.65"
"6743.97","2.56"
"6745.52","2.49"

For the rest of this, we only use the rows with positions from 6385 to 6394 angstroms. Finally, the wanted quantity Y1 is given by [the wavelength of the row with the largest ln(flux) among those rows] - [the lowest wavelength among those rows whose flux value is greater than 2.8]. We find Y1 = 0.0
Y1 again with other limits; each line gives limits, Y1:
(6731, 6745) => 0.0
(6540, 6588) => 22.6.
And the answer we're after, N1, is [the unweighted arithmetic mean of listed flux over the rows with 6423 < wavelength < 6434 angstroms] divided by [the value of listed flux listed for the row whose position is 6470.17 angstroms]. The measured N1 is 0.99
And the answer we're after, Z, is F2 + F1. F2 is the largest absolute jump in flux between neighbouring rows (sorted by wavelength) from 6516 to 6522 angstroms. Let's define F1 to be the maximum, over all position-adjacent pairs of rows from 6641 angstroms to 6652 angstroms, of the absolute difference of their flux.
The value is 0.140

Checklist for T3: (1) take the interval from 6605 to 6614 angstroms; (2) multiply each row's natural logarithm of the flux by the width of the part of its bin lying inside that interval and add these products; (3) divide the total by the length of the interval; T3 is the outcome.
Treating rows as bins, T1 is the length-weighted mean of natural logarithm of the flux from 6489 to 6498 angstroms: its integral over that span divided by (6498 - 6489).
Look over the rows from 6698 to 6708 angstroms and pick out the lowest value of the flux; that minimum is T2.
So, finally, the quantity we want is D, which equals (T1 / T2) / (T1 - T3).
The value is -4.5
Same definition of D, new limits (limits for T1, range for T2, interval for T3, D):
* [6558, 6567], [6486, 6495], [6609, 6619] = 0.8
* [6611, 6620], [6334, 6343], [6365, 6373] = 3.2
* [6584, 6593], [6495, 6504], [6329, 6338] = 1.6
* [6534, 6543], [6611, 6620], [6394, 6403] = 2.8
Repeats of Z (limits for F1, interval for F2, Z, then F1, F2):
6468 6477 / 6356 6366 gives 0.190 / 0.080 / 0.110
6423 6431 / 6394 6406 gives 0.200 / 0.040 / 0.160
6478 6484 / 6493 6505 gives 0.130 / 0.090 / 0.040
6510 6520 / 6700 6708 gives 0.150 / 0.090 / 0.060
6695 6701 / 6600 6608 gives 0.100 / 0.050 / 0.050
